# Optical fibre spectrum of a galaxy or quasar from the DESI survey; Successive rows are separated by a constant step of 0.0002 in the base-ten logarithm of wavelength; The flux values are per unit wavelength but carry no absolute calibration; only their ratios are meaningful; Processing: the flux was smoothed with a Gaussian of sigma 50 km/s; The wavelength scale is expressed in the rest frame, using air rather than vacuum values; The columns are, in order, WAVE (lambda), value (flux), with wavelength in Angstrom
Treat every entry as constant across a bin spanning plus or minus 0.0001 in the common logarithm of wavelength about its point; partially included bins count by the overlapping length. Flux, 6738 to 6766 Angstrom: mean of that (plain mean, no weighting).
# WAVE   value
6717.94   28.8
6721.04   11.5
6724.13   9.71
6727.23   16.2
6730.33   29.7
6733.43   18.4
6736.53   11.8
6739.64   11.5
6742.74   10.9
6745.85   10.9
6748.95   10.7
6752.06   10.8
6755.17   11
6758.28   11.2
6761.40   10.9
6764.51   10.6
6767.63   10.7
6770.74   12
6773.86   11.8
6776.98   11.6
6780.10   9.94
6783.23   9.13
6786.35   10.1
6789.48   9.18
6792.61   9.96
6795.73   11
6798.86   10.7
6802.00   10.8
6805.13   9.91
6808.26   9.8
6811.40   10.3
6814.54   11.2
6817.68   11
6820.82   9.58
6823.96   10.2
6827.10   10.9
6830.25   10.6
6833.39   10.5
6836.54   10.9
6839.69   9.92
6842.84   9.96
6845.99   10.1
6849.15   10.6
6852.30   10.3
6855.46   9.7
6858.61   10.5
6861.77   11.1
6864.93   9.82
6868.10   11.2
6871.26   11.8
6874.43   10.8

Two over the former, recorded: 0.183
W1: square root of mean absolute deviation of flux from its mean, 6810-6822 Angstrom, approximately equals 0.76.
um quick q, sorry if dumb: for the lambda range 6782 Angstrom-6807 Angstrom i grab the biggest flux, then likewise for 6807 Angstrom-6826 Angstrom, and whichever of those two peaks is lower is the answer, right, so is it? 11.0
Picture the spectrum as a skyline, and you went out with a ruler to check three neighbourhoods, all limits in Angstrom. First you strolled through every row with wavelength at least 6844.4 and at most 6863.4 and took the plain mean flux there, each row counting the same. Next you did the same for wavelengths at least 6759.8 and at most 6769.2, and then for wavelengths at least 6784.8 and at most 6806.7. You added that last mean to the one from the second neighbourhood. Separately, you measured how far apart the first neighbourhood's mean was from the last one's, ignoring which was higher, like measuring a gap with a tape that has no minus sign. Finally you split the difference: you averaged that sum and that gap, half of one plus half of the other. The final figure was 10.6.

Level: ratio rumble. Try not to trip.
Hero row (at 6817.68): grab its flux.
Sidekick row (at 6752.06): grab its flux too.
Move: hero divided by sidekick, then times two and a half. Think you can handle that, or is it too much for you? 2.5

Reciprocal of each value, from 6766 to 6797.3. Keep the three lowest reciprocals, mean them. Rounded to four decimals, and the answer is 0.0848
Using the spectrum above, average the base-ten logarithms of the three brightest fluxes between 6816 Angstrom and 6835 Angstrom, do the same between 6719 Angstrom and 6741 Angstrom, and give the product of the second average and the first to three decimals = 1.361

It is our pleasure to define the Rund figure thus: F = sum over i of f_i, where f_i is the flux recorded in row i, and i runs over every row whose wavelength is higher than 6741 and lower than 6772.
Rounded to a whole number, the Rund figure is 110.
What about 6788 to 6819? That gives 104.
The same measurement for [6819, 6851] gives 103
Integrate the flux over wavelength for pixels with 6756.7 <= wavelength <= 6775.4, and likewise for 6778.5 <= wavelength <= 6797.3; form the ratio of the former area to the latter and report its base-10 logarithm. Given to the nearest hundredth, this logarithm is 0.05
